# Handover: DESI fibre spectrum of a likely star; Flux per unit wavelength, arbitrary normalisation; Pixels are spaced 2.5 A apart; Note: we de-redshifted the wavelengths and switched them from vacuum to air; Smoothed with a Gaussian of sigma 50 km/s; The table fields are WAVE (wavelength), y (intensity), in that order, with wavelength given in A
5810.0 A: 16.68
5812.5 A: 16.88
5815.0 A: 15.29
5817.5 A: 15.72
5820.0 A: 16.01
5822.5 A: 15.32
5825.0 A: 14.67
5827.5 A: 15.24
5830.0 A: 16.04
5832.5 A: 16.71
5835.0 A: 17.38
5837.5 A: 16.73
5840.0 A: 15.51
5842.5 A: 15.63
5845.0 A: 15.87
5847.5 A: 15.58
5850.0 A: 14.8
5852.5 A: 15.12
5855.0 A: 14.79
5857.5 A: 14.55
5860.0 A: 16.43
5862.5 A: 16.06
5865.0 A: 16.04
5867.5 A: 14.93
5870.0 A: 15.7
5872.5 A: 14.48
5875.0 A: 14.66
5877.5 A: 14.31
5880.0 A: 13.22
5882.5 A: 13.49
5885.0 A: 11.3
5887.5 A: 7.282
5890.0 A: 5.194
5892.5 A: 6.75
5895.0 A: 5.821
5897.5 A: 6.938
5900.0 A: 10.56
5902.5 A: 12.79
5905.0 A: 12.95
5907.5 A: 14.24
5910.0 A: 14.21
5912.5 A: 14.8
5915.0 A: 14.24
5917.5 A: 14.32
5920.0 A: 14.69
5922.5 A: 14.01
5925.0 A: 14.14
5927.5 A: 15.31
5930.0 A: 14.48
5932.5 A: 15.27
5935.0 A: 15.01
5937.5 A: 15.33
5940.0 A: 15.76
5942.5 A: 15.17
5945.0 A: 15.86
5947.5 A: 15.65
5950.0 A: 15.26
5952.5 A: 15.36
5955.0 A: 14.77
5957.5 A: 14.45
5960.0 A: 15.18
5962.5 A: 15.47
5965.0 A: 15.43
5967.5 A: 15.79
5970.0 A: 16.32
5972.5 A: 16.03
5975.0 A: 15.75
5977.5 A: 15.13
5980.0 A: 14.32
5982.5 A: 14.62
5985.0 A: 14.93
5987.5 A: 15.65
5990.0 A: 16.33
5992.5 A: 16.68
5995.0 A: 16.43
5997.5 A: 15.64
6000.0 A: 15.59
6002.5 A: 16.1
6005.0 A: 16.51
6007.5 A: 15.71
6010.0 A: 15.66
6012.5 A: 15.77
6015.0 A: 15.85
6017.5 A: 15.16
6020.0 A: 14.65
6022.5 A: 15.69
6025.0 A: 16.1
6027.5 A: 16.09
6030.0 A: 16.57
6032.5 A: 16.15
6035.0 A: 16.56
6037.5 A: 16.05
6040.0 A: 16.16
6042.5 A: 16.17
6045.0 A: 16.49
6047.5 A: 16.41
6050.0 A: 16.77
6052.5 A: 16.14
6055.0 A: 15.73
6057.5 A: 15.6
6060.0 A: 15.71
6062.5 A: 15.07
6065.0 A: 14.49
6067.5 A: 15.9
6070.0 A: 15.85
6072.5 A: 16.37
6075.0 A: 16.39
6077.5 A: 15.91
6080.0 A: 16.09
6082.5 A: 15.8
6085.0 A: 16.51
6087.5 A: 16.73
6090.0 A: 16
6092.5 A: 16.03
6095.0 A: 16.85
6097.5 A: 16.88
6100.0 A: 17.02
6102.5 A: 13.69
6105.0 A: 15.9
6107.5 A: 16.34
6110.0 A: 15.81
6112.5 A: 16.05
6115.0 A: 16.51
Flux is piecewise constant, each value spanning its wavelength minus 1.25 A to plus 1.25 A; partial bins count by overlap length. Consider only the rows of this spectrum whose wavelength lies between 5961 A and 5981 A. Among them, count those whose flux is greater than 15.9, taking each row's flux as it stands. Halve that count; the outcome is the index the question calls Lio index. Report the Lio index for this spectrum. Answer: 1.00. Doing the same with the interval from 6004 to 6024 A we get 0.50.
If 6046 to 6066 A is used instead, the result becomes 1.50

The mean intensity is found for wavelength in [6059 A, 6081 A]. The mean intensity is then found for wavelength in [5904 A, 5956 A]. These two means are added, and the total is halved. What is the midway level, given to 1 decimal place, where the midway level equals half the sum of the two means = 15.3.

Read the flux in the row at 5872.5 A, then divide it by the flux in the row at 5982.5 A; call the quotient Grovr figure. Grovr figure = 0.99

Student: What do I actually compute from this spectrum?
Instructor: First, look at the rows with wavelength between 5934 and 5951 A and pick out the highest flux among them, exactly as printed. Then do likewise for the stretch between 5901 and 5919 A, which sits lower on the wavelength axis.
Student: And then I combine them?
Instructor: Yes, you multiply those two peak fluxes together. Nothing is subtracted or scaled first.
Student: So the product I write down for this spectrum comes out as 235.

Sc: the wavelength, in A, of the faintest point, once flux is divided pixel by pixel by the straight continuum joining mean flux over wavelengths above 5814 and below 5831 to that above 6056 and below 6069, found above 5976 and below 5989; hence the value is 5980.0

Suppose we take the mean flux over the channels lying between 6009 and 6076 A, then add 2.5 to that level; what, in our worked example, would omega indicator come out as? 18.41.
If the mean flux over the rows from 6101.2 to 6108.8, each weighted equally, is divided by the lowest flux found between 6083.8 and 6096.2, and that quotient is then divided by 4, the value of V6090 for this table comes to 0.239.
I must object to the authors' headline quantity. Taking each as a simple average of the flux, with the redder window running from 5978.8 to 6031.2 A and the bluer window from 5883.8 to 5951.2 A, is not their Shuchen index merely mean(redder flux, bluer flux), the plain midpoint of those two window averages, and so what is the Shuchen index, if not 14.3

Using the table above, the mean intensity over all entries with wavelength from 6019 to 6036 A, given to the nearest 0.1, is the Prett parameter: 16.0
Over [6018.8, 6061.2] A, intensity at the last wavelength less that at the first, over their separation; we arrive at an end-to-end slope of 0.03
